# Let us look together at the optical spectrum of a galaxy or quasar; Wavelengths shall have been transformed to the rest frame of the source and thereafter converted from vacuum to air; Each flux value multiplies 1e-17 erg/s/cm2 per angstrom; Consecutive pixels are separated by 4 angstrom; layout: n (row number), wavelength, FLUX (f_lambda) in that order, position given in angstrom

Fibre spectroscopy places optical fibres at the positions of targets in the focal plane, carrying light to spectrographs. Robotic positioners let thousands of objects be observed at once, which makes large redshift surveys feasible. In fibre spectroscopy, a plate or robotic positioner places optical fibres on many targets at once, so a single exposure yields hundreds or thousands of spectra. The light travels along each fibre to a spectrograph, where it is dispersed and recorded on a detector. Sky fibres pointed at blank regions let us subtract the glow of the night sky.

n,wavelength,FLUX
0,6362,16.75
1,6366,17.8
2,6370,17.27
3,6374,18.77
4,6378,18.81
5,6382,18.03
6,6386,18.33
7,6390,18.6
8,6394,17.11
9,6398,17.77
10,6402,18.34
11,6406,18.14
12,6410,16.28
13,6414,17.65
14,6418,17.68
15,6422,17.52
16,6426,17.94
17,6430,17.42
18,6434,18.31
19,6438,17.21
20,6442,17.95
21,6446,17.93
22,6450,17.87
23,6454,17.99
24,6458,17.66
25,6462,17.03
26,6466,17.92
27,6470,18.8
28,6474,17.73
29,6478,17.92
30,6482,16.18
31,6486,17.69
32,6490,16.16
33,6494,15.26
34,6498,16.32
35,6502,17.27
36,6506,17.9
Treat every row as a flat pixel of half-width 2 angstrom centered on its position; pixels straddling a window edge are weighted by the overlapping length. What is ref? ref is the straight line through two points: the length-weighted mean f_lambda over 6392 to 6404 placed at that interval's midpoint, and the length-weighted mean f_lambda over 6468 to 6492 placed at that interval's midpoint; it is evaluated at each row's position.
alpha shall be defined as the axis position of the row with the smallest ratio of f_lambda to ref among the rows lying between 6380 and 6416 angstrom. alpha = 6410 angstrom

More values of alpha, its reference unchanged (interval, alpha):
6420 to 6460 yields 6438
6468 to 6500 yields 6494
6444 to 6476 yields 6462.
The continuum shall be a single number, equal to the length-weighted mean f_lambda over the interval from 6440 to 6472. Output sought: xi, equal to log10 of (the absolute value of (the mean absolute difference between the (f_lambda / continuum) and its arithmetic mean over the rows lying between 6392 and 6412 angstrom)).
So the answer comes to -1.43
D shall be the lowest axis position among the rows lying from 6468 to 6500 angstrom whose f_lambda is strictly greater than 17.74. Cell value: 6470 angstrom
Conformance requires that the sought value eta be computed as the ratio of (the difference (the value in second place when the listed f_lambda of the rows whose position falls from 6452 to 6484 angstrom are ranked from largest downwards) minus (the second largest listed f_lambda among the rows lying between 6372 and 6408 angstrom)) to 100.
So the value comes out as -0.008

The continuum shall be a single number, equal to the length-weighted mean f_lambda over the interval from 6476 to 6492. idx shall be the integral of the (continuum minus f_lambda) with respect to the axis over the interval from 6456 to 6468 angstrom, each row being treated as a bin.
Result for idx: -6.6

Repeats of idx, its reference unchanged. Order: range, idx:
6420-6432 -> -7.7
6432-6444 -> -10.0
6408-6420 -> -2.6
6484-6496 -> 7.4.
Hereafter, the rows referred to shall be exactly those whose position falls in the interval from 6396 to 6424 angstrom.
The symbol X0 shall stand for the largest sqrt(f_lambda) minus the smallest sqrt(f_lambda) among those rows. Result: 0.25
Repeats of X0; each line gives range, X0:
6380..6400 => 0.18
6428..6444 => 0.13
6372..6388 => 0.09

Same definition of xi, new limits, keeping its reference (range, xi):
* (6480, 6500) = -1.51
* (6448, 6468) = -1.81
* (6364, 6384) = -1.53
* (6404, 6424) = -1.58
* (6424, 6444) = -1.70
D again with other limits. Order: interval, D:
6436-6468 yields 6442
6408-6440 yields 6426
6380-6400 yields 6382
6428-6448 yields 6434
